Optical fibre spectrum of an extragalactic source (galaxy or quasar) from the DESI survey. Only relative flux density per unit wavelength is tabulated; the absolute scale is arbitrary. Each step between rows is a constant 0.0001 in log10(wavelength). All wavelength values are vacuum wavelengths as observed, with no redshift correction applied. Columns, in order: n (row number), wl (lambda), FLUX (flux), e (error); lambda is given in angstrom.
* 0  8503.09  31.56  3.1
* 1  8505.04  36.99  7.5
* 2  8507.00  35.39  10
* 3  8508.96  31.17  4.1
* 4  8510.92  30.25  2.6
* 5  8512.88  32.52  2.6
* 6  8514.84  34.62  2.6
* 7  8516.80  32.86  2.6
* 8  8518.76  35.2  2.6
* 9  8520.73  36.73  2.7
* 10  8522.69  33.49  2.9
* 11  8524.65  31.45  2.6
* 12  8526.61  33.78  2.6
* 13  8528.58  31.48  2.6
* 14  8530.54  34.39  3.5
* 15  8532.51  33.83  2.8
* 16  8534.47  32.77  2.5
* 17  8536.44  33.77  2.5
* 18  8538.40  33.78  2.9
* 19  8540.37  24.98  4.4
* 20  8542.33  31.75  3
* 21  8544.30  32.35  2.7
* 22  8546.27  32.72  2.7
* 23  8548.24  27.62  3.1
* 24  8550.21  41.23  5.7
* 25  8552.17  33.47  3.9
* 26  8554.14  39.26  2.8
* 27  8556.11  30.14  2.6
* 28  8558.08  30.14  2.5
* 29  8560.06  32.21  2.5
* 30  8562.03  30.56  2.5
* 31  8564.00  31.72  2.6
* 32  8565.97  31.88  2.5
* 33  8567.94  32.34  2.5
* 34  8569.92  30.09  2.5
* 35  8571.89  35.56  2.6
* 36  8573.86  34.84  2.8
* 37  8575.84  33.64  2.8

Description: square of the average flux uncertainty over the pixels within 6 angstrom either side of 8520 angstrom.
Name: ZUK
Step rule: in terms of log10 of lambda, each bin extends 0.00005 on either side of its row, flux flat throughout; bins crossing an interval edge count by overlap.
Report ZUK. 7.1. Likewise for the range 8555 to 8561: 6.4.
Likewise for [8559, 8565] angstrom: 6.4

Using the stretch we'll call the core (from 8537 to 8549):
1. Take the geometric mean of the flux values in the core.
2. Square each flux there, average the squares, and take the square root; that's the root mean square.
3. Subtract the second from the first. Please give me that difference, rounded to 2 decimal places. -0.33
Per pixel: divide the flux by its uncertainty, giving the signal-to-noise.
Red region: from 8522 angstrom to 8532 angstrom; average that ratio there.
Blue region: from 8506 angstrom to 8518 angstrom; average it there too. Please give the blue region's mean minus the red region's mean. -1.5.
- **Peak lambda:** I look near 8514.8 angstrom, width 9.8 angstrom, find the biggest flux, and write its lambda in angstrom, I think 8518.76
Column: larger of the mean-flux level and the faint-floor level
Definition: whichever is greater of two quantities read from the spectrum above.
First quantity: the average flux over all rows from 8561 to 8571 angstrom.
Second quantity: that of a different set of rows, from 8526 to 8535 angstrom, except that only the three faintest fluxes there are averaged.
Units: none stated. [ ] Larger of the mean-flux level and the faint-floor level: 32.7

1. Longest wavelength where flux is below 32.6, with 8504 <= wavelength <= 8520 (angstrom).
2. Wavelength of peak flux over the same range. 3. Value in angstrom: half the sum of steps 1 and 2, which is 8509.0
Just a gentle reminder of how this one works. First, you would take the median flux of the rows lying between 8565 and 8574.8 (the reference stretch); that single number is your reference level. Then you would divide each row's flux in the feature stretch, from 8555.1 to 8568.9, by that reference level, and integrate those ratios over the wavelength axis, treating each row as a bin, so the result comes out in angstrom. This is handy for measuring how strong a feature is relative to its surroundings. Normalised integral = 13 angstrom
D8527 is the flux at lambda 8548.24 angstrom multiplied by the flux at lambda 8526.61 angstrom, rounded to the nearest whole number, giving 933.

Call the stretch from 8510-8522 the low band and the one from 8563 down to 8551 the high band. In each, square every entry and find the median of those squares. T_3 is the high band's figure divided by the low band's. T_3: 0.87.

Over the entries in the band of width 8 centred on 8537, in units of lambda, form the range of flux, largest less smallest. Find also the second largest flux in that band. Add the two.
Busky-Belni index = 42.6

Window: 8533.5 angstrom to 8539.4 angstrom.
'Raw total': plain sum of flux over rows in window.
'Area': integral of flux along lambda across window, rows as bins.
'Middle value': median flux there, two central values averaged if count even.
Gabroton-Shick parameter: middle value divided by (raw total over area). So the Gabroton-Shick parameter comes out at 66.4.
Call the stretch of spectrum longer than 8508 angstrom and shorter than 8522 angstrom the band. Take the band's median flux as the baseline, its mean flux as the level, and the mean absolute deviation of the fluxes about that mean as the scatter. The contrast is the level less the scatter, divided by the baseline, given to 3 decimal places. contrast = 0.958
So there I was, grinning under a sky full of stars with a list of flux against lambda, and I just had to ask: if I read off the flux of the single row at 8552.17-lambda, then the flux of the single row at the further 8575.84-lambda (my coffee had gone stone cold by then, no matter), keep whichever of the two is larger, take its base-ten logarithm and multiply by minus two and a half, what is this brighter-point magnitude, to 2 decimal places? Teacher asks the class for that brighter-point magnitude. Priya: -3.82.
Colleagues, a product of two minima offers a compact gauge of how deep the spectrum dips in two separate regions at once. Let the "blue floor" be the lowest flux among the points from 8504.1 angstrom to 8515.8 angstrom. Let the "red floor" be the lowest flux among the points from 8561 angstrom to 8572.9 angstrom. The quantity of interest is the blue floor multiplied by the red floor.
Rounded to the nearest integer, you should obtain 910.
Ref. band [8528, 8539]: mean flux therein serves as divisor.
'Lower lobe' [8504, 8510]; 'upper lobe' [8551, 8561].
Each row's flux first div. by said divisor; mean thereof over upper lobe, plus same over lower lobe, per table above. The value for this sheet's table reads 2.03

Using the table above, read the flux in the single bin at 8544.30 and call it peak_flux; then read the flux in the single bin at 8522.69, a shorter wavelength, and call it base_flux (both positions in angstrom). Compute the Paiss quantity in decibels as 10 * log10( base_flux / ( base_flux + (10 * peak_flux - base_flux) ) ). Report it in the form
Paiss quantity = -9.8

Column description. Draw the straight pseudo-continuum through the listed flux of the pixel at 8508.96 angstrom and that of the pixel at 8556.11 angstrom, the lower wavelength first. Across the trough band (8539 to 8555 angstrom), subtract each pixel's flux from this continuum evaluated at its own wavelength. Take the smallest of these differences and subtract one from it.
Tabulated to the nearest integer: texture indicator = -12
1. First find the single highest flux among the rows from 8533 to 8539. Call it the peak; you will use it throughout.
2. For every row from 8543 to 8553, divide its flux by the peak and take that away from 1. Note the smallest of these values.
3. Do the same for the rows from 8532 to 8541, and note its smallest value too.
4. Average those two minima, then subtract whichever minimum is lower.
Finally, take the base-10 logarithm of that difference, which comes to -0.96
